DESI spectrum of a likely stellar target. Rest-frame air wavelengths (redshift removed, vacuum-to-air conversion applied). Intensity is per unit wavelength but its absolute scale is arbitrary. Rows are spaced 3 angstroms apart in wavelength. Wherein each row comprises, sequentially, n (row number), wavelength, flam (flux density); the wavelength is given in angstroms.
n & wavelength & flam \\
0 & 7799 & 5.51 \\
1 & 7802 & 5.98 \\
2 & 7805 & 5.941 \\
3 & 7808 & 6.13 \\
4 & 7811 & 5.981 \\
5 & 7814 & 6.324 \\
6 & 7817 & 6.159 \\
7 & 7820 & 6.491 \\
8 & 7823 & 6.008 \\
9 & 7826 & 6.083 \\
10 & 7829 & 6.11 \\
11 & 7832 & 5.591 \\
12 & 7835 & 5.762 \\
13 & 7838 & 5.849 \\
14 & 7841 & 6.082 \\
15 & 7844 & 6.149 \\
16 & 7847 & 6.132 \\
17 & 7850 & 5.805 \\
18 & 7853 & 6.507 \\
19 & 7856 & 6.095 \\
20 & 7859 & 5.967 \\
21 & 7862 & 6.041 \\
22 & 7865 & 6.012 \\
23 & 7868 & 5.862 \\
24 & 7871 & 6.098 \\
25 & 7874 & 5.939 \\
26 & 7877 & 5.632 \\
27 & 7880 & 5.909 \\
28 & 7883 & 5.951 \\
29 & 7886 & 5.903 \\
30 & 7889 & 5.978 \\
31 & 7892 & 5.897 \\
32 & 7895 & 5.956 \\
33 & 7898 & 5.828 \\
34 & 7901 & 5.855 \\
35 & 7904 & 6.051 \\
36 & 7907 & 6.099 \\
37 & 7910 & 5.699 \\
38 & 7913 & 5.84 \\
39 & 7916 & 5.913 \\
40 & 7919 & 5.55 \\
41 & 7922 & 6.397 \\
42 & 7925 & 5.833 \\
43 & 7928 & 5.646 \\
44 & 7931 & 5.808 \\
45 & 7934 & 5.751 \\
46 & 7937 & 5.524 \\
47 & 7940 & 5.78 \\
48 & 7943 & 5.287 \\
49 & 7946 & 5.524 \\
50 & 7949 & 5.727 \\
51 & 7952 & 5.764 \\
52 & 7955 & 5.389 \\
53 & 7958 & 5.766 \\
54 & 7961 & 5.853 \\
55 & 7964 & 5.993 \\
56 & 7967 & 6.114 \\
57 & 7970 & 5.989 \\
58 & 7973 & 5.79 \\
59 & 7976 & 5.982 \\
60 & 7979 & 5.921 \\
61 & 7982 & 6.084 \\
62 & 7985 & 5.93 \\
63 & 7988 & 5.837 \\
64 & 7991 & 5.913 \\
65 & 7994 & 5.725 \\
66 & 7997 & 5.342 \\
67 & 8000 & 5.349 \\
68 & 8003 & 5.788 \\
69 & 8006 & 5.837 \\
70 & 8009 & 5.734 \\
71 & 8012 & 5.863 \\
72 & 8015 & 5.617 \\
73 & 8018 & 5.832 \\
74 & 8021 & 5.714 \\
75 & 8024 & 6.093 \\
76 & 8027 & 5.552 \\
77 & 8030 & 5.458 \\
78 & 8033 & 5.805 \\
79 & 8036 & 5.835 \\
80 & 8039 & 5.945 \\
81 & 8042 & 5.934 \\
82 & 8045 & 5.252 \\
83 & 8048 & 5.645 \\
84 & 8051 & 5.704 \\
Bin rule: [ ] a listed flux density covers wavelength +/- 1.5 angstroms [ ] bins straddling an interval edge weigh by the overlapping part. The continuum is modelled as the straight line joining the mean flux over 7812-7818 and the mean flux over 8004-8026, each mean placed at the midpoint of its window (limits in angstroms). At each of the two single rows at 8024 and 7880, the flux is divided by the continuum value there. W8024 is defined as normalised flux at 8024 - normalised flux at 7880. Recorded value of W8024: 0.08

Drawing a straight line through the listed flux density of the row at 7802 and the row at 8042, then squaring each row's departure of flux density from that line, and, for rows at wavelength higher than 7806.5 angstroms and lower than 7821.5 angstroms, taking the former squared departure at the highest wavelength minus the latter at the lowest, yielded 0.24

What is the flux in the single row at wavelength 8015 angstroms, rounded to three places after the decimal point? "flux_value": 5.617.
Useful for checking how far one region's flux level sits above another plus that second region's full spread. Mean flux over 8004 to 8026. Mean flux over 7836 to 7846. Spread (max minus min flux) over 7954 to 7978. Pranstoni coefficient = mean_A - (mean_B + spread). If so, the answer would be -0.94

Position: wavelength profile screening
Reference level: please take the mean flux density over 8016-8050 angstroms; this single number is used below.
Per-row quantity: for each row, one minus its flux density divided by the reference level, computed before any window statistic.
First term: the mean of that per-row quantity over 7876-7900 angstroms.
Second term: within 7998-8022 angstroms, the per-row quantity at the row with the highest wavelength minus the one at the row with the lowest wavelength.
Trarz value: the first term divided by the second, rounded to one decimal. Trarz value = 0.4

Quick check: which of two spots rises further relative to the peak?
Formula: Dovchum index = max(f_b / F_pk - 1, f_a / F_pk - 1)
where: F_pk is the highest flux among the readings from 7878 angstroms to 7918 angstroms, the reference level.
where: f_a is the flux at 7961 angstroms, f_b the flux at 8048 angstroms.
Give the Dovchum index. -0.040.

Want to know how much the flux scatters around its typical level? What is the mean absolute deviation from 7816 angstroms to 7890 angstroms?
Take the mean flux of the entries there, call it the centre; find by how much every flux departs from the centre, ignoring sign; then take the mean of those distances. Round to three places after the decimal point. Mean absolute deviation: 0.153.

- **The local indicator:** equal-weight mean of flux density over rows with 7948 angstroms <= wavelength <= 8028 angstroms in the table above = 5.80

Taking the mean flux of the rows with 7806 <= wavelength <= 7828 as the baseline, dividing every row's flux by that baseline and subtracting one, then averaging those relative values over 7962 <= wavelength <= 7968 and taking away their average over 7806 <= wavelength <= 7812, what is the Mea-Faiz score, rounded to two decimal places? 0.00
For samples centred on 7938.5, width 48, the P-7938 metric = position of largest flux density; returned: 7922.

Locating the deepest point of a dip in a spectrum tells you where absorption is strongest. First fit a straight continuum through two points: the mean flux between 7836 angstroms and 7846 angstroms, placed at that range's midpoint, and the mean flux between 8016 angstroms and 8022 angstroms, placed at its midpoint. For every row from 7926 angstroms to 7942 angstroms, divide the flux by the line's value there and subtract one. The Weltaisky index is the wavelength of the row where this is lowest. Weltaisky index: 7937 angstroms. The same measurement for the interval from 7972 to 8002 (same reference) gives 7997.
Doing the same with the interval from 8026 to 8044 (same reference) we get 8030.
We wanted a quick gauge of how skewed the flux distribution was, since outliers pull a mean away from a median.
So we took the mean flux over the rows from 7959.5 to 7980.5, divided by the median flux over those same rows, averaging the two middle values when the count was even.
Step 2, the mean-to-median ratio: 0.99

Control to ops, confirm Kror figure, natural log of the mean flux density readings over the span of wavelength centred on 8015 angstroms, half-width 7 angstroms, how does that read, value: 1.75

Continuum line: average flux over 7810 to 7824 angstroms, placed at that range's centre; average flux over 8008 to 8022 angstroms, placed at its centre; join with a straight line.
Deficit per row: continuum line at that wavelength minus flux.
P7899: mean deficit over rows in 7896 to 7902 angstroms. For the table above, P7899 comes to 0.17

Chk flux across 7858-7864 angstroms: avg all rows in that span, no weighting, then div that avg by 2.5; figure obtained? 2.40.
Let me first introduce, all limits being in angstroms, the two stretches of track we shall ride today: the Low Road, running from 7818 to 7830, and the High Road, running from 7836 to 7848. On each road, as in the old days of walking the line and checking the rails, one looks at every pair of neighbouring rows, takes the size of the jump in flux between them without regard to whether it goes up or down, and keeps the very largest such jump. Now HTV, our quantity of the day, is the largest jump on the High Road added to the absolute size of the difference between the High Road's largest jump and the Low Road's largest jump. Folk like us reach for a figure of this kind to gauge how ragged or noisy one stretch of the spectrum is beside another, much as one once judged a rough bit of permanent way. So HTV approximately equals 0.48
